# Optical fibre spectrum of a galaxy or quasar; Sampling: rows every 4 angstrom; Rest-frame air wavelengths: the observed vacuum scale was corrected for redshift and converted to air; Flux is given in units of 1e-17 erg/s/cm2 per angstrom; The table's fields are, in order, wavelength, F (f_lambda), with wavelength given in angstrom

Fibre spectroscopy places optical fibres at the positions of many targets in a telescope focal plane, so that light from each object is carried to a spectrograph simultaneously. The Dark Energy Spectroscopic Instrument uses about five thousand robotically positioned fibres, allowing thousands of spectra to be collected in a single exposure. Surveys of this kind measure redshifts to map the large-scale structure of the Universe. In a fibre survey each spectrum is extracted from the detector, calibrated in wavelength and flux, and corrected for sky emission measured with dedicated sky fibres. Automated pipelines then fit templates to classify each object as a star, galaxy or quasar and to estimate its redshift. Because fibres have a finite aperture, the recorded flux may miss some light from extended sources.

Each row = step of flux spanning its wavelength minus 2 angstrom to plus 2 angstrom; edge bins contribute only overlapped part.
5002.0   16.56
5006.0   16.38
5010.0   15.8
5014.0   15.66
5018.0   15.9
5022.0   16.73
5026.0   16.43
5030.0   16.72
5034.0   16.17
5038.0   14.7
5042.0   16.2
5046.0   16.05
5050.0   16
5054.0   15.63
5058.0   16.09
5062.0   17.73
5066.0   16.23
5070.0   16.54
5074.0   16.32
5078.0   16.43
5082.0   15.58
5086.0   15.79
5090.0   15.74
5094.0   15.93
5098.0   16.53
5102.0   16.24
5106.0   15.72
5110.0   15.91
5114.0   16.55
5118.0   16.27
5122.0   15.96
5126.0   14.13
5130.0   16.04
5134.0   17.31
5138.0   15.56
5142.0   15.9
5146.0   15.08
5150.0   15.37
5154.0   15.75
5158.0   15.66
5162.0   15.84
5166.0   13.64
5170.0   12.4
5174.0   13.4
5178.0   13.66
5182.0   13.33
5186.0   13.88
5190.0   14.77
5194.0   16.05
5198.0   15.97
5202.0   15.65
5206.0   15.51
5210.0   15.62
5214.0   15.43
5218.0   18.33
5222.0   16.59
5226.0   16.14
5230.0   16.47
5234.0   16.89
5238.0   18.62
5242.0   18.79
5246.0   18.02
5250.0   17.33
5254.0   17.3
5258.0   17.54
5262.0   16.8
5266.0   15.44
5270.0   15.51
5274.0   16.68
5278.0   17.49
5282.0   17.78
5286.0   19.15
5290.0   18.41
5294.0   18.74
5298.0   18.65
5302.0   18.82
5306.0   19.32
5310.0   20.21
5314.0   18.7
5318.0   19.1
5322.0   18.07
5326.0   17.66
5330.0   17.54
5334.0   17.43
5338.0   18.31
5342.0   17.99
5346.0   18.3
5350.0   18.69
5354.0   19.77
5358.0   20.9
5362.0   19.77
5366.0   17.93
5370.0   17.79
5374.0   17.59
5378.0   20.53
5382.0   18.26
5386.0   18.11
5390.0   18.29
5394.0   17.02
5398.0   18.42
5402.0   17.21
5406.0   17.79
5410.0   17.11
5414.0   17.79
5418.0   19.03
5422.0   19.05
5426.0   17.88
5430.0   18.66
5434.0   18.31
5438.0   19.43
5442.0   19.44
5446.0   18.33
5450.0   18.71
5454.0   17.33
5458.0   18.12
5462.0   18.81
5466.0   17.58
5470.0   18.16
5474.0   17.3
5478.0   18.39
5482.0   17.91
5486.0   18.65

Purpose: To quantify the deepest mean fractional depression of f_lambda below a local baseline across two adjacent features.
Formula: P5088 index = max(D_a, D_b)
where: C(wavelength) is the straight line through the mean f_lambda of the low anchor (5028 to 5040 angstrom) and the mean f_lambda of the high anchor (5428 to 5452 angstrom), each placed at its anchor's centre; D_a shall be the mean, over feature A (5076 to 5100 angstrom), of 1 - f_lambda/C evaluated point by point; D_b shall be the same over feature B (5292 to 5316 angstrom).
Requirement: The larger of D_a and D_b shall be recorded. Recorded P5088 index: 0.016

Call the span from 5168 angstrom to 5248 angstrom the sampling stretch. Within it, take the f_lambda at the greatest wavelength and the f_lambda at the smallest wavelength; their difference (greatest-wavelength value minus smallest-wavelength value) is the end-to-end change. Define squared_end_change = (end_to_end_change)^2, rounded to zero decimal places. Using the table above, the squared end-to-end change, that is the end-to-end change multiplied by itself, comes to 32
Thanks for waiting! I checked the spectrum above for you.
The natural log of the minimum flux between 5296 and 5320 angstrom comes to 2.93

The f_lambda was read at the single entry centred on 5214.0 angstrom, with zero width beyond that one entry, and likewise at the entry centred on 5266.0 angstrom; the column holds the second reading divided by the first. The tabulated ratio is 1.00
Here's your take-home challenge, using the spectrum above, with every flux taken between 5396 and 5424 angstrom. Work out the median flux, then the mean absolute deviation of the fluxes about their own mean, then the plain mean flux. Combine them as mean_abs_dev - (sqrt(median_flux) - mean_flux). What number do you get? 14.5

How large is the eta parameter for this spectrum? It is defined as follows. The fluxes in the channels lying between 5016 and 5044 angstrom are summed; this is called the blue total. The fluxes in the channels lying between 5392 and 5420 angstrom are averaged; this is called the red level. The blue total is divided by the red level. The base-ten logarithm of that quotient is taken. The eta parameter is 0.80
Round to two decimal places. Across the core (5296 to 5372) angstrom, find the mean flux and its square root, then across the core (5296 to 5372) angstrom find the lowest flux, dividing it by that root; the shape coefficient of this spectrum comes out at 4.03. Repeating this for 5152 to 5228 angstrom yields 3.19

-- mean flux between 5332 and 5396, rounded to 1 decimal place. 18.5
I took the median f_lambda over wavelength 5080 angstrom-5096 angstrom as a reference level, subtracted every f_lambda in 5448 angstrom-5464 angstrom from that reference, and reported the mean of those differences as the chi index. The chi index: -2.5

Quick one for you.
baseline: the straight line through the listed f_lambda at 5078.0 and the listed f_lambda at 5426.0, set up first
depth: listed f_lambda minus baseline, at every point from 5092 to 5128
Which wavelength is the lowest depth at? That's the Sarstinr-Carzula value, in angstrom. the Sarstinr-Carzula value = 5126.0 angstrom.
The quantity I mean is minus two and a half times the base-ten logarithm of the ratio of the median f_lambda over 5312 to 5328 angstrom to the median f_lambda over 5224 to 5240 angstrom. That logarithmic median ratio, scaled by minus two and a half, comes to -0.11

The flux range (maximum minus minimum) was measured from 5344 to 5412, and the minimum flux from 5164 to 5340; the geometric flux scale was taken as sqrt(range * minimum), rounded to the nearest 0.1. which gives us 6.9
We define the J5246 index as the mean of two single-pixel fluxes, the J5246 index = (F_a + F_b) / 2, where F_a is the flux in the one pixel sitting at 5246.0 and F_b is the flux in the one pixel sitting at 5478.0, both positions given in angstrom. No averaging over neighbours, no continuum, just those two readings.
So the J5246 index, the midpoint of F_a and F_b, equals 18.2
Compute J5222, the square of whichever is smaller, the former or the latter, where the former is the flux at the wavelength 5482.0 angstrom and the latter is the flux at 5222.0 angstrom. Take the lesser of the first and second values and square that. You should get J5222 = 275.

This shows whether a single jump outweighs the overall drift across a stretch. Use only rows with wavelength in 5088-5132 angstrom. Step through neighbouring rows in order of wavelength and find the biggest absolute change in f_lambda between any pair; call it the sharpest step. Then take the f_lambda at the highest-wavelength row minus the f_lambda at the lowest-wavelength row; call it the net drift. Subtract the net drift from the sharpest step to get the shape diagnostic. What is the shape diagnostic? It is 1.6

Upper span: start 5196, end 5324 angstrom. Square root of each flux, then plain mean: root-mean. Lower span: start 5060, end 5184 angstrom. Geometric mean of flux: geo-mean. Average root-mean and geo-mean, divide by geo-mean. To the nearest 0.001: 0.635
